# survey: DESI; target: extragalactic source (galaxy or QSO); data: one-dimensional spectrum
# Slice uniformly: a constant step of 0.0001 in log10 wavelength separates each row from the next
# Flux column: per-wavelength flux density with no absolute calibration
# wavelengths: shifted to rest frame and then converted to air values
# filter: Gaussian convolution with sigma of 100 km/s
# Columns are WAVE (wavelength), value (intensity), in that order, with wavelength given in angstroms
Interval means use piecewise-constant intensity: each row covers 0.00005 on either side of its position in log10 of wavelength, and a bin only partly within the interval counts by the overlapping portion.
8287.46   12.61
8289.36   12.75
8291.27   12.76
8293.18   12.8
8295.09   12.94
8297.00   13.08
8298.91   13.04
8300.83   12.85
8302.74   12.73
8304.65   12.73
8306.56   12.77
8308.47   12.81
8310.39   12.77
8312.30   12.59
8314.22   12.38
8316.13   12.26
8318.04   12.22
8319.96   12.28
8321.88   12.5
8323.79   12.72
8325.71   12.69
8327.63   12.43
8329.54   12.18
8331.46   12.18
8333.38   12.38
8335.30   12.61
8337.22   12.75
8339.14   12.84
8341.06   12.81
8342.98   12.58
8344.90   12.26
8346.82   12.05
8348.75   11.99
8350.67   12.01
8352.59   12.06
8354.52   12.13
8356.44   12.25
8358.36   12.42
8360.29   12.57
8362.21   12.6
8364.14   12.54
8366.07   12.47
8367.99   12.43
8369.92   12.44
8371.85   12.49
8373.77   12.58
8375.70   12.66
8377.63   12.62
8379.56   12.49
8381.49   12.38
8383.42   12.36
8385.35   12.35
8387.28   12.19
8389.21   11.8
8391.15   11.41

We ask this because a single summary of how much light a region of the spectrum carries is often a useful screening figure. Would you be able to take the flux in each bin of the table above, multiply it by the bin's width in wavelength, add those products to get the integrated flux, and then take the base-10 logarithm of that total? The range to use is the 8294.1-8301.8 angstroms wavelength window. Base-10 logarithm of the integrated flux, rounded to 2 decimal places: 2.00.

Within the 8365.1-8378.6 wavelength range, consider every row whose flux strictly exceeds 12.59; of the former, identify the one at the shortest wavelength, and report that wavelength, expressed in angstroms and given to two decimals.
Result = 8375.70 angstroms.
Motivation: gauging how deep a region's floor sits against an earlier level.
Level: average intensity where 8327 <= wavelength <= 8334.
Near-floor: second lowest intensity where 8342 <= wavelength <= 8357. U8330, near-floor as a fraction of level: 0.977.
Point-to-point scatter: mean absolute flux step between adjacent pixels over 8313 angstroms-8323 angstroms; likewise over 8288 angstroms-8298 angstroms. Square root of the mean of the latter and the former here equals 0.31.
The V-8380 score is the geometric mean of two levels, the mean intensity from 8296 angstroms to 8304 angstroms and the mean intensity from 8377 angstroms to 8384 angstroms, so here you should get 12.7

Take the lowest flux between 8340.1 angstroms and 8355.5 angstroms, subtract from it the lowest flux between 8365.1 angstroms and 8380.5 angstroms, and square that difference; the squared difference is 0.19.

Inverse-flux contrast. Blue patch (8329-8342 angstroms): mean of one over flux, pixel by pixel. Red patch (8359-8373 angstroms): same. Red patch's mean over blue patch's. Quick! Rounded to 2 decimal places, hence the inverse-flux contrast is 1.00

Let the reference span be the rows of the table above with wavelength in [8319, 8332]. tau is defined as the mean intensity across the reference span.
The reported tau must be 12.4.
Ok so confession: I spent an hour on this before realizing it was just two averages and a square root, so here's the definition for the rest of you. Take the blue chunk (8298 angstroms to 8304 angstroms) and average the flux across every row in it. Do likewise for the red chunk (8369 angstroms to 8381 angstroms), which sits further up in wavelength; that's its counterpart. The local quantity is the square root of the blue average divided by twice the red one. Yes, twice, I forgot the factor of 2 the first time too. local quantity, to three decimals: 0.716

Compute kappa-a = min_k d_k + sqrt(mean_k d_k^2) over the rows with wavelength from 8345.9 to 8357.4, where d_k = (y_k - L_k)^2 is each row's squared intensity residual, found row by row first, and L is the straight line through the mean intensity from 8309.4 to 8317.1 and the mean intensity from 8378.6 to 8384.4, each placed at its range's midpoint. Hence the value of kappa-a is 0.19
